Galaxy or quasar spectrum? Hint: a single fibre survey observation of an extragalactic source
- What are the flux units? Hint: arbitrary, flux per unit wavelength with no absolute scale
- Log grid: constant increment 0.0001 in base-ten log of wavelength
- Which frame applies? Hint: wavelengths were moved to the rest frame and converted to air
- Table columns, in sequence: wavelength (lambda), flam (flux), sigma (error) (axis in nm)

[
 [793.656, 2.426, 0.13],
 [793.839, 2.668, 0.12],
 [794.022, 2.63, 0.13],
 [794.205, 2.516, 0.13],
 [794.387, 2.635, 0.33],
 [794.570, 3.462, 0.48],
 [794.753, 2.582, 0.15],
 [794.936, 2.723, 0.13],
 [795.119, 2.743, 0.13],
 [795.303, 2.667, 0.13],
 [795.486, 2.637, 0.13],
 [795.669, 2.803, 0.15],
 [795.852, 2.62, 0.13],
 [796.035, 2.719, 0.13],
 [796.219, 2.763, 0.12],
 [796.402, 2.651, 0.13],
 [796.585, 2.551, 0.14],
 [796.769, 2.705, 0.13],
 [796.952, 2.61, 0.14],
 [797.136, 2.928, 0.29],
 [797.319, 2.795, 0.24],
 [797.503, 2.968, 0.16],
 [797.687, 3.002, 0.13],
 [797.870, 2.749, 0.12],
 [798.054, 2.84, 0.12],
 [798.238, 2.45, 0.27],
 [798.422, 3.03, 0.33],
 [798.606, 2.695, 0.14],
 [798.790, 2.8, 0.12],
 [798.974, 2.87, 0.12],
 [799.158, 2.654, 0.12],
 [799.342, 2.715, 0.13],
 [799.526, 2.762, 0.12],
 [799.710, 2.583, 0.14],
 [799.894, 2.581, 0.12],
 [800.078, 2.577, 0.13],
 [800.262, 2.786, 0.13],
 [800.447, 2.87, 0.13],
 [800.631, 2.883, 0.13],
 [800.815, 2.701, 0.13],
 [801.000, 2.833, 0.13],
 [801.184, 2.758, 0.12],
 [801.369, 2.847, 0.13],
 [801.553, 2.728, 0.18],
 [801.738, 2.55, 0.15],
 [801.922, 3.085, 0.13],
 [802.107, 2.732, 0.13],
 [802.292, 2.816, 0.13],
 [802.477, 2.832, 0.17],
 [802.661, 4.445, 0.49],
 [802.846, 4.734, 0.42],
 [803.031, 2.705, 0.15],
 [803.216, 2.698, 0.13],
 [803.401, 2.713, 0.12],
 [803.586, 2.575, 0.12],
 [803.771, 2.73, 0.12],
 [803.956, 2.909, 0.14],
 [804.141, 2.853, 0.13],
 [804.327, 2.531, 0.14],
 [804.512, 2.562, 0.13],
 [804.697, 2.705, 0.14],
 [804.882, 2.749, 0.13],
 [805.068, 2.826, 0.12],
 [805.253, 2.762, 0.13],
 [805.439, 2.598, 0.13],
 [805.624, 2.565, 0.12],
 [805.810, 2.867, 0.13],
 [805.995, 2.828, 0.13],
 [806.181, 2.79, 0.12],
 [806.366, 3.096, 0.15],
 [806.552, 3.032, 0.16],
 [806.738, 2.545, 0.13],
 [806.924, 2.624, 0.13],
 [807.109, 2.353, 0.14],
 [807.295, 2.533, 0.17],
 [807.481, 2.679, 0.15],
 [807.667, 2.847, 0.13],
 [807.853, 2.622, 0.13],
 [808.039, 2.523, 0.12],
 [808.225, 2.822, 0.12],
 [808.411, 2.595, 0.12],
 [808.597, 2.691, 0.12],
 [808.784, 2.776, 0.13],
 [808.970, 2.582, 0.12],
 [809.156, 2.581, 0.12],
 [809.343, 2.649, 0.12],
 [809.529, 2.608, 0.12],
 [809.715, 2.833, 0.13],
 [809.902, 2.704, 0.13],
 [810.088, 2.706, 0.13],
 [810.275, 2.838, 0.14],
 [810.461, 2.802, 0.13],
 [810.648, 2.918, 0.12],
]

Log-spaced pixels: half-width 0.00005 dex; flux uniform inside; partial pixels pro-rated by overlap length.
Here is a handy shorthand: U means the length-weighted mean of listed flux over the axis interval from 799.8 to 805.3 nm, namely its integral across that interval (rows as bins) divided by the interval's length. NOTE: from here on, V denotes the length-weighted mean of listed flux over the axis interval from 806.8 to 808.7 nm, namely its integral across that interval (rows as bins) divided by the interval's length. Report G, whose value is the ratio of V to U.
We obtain 0.92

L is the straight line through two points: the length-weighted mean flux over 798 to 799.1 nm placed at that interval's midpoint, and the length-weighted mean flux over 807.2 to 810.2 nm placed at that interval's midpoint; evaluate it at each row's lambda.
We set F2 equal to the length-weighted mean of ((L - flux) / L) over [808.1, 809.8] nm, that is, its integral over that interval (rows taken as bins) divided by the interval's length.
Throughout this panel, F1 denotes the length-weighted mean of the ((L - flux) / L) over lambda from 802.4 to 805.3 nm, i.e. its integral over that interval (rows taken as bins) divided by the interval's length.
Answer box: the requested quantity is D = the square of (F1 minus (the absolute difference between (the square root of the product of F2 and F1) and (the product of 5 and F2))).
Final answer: 0.014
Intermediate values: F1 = -0.09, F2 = -0.003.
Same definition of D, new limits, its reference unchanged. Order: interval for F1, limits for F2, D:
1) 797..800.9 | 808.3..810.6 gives 0.006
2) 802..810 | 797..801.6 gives 0.004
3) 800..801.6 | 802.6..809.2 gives 0.045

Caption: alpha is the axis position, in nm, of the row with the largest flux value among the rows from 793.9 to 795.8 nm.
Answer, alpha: 794.570 nm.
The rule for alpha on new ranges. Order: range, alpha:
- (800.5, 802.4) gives 801.922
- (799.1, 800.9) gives 800.631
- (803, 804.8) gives 803.956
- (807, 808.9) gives 807.667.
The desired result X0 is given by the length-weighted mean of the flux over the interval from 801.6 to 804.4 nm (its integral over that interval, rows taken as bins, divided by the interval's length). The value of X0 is 2.99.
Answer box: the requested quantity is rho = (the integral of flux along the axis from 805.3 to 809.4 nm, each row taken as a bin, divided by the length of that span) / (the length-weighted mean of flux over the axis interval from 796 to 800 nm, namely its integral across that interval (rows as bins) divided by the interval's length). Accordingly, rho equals 0.98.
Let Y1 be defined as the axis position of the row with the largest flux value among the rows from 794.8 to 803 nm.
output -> 802.846 nm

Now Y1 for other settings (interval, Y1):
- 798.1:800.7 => 798.422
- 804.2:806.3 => 805.810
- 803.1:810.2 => 806.366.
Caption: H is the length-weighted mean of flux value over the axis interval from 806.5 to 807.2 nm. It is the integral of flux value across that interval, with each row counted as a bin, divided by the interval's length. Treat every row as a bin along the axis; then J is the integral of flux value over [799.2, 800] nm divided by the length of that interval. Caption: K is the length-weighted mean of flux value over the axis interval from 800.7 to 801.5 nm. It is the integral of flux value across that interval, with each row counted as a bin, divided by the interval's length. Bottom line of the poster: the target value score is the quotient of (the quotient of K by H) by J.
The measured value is 0.400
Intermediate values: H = 2.62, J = 2.66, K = 2.79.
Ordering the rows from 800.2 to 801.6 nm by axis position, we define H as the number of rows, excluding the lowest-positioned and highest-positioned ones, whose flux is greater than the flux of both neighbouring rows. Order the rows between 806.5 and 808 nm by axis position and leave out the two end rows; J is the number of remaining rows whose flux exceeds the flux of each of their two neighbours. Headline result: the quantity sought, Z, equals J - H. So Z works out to -1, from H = 3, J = 2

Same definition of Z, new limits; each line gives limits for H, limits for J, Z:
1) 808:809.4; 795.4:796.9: 0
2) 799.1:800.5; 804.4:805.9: 0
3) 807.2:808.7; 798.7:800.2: 0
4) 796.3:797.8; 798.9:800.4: -1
